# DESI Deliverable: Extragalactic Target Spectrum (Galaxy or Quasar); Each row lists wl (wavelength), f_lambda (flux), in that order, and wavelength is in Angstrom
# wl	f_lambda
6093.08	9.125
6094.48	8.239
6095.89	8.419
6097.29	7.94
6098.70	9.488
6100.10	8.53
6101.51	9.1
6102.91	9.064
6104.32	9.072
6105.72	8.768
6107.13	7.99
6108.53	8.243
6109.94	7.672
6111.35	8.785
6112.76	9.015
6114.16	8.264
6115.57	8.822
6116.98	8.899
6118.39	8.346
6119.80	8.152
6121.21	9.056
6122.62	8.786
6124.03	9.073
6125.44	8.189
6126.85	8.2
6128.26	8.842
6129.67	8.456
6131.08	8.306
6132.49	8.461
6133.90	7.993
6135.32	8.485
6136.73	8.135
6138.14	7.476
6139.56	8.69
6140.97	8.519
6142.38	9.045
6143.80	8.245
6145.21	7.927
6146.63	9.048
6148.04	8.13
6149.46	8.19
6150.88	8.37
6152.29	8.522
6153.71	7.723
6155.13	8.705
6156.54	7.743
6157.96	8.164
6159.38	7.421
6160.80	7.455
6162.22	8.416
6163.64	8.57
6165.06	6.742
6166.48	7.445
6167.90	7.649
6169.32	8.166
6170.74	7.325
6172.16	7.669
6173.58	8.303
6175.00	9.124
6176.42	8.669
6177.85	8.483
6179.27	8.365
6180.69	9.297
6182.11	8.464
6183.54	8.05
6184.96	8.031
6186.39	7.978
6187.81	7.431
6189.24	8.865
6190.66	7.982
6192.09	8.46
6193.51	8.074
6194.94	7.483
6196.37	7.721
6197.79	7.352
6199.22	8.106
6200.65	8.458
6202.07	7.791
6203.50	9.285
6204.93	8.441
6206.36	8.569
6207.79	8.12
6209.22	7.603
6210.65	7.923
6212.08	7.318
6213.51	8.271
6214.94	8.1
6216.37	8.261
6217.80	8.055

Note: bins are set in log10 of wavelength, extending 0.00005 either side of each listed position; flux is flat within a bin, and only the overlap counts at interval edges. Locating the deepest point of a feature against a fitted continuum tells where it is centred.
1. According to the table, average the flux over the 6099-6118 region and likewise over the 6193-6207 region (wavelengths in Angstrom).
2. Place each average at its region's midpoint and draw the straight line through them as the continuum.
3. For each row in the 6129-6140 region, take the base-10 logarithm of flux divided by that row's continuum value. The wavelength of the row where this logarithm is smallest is 6138.14 Angstrom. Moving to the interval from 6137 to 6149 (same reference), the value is 6138.14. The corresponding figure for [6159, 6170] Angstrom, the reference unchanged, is 6165.06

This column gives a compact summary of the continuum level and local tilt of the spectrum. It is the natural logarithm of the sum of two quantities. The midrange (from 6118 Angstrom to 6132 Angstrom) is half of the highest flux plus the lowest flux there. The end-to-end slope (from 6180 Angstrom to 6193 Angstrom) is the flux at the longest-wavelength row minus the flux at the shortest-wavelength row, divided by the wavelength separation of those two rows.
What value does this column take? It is 2.145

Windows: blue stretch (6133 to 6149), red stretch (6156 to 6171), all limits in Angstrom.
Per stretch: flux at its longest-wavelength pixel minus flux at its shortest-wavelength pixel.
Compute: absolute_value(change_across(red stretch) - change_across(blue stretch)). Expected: 0.6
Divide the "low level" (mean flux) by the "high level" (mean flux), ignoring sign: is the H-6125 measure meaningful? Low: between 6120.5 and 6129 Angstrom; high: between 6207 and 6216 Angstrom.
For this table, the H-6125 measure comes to 1.10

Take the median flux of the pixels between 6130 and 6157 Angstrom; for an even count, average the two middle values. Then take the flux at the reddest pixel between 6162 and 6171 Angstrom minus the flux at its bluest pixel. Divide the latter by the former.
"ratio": -0.13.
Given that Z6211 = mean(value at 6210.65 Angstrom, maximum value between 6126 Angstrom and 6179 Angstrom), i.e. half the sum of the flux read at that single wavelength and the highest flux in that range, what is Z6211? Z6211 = 8.52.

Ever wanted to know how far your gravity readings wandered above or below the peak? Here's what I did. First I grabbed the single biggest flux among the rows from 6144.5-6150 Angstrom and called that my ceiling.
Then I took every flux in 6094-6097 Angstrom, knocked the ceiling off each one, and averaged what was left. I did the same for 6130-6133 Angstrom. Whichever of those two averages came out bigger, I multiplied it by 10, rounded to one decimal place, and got -6.6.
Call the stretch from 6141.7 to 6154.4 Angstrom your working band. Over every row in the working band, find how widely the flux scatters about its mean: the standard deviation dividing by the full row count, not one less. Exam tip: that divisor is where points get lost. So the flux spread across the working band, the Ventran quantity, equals 0.43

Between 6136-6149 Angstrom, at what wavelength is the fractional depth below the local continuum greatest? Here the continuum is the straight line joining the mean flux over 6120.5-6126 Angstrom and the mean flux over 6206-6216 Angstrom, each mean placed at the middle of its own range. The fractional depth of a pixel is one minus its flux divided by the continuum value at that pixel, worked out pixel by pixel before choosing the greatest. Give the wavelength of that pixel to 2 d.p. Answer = 6138.14 Angstrom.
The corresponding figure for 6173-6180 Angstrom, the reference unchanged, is 6173.58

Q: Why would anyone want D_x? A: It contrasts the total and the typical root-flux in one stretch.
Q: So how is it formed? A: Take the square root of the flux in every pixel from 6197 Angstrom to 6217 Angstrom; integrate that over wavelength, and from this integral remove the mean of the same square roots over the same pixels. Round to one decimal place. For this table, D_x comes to 54.1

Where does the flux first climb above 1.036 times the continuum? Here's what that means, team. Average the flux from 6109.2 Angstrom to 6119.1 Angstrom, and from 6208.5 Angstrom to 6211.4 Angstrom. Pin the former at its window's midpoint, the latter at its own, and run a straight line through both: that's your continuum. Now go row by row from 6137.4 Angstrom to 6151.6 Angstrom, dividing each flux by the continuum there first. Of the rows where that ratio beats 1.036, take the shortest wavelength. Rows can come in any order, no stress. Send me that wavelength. 6139.56 Angstrom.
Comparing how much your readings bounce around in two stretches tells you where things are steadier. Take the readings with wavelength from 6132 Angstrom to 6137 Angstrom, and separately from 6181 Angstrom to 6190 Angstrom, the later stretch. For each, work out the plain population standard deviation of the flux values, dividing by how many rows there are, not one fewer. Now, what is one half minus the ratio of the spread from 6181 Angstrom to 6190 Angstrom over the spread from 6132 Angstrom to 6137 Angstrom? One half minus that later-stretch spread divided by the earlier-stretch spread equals -1.6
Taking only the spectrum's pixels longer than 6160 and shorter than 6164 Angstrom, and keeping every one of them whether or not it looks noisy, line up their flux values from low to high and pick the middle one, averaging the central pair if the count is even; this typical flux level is 8.4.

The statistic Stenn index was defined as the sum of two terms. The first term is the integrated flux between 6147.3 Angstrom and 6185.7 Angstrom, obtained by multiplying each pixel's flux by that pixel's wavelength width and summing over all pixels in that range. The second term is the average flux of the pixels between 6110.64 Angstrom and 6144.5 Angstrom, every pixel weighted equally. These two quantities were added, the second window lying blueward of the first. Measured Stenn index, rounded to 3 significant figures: 320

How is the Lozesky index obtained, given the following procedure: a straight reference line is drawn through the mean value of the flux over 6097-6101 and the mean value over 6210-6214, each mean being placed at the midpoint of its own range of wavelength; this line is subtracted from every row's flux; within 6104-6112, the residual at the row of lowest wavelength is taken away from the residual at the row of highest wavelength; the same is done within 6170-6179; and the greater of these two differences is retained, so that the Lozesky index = 1.2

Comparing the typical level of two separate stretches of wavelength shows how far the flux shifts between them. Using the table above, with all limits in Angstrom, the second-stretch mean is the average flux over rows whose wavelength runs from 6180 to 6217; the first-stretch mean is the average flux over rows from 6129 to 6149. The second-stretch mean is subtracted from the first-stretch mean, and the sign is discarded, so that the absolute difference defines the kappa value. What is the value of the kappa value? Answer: 0.22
